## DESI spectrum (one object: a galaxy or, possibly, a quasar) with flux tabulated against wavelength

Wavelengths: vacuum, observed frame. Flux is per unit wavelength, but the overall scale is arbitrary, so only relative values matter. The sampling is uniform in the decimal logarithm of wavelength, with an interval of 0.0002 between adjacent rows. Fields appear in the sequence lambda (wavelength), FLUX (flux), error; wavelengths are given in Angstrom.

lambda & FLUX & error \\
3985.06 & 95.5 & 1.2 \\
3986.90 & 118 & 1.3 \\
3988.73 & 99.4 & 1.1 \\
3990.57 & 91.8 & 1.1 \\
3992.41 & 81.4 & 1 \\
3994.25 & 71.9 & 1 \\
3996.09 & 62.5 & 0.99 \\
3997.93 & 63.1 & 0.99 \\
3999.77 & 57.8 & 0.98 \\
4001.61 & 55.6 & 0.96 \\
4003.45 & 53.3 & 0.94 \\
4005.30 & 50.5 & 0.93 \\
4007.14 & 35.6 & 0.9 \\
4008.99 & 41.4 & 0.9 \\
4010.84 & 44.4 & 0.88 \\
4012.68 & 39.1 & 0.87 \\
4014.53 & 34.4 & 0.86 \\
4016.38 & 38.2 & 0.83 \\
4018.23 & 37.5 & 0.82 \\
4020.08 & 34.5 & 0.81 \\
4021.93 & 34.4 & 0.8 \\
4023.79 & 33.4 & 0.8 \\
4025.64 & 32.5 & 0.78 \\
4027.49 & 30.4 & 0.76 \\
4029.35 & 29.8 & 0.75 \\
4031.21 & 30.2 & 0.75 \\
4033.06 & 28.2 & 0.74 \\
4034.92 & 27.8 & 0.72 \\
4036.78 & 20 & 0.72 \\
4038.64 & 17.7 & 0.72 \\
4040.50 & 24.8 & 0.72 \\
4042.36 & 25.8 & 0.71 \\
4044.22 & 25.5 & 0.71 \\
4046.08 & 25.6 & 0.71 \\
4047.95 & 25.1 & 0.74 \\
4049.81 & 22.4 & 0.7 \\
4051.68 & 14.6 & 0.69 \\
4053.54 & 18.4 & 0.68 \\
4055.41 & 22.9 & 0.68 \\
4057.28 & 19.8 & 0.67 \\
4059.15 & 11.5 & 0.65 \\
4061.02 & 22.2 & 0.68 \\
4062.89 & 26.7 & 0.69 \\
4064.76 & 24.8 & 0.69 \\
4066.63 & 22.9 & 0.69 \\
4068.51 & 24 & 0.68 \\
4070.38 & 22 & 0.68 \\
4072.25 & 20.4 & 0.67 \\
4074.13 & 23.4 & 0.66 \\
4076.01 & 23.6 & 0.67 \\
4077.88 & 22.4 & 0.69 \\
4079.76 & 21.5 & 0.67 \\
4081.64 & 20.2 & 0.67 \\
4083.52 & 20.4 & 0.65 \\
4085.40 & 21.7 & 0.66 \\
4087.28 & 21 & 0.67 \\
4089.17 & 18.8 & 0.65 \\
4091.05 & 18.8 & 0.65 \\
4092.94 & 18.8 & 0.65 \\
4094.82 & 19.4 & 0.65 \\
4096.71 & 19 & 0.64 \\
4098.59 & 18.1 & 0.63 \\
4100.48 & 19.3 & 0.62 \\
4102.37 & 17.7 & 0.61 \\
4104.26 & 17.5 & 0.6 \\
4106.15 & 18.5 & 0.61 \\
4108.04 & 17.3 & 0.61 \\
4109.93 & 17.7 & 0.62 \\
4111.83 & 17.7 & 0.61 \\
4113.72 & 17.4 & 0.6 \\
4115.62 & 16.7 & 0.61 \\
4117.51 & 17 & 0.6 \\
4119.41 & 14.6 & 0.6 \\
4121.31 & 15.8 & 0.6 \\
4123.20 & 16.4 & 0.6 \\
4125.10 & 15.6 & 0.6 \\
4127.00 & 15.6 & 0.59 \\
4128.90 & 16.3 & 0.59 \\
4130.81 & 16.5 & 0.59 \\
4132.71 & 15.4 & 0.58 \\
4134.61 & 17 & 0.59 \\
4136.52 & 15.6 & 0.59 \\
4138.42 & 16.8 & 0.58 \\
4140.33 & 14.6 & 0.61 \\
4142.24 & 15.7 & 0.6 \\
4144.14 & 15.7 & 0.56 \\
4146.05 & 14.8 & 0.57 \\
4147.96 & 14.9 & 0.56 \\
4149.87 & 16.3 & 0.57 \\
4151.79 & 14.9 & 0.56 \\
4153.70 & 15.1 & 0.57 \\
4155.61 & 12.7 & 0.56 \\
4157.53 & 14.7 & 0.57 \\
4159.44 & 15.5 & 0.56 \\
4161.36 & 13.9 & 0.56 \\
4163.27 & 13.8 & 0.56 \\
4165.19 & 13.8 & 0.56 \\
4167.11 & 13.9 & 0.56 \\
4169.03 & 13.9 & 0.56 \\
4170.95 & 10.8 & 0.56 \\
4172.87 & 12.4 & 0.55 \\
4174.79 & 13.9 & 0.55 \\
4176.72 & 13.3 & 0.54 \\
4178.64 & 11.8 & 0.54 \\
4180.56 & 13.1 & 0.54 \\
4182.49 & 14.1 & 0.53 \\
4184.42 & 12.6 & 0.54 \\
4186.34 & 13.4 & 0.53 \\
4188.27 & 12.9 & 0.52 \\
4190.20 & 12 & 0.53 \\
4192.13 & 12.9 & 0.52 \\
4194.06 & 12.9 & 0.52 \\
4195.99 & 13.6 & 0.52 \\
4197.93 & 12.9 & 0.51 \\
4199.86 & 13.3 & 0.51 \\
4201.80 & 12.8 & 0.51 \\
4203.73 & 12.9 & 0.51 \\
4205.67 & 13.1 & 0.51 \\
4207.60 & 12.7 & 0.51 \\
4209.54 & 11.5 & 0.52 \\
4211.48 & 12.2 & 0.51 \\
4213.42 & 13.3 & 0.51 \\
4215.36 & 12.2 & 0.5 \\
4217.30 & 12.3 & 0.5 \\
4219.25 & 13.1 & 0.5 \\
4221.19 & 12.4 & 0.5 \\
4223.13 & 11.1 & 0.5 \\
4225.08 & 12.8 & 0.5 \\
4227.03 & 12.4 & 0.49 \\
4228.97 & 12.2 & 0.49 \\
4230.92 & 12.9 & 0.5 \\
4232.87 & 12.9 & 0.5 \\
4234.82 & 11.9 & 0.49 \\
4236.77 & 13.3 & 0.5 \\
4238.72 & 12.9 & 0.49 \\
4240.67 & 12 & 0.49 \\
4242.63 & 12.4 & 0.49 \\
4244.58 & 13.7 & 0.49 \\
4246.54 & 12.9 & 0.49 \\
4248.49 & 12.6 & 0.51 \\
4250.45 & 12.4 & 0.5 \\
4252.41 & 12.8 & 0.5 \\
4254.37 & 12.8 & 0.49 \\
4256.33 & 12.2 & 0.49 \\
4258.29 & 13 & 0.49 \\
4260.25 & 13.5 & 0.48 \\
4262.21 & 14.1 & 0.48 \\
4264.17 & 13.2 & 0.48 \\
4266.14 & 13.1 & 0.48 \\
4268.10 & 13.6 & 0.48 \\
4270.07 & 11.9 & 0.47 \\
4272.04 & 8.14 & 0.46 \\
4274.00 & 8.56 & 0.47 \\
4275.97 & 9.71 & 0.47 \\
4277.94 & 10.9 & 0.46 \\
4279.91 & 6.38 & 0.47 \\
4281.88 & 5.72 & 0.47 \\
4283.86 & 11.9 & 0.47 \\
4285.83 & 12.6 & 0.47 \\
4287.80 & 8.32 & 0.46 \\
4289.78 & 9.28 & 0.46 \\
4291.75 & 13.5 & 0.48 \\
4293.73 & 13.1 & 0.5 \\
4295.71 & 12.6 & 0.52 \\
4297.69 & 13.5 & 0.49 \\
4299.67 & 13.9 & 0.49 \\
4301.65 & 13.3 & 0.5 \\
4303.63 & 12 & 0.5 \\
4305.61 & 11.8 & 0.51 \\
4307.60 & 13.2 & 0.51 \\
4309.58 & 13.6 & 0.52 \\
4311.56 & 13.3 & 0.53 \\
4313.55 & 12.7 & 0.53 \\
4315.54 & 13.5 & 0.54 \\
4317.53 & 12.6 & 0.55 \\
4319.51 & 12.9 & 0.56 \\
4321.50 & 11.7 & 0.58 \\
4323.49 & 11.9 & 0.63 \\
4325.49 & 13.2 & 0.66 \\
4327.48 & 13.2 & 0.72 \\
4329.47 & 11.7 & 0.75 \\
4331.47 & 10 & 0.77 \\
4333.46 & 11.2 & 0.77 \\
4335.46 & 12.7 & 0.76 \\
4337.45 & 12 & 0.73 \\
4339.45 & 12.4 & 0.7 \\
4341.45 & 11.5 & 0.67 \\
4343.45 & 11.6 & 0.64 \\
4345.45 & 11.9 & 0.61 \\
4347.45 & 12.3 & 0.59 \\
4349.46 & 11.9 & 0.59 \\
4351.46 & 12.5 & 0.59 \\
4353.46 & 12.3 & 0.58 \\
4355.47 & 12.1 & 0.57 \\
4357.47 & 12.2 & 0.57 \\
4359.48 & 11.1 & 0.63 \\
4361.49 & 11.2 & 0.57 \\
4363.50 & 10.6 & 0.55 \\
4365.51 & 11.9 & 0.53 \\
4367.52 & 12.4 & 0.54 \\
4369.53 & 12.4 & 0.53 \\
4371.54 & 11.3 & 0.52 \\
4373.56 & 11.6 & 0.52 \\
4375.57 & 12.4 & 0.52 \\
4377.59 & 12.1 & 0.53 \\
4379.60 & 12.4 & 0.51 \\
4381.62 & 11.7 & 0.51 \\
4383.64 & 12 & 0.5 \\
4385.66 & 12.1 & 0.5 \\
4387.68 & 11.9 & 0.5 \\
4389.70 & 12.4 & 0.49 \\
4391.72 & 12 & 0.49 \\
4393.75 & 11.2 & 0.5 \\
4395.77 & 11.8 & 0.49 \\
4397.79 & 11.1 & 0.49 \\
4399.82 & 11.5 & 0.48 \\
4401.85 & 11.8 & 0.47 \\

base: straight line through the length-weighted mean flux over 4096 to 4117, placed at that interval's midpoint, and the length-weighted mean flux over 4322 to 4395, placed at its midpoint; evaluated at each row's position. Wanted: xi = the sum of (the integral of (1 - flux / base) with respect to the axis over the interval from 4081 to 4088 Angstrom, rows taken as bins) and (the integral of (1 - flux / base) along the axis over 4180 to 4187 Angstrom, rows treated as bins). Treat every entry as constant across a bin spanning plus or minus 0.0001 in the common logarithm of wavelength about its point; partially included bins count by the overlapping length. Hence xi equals 0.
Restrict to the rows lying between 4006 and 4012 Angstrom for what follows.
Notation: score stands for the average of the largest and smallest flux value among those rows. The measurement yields 40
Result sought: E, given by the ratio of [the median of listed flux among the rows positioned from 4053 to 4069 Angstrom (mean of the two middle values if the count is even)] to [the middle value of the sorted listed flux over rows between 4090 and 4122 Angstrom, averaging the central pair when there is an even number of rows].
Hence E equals 1.3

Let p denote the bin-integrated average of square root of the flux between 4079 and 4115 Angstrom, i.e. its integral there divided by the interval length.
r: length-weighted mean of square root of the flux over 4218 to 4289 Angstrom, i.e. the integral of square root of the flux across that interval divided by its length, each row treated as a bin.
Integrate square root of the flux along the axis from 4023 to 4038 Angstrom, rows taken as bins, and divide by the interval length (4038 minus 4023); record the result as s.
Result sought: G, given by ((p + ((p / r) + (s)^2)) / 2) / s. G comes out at 3.2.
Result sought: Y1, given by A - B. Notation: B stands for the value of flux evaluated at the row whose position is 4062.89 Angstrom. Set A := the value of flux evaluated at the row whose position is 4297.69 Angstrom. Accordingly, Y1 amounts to -13.2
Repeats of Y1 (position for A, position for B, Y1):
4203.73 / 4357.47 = 0.7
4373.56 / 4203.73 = -1.3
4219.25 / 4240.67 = 1.1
